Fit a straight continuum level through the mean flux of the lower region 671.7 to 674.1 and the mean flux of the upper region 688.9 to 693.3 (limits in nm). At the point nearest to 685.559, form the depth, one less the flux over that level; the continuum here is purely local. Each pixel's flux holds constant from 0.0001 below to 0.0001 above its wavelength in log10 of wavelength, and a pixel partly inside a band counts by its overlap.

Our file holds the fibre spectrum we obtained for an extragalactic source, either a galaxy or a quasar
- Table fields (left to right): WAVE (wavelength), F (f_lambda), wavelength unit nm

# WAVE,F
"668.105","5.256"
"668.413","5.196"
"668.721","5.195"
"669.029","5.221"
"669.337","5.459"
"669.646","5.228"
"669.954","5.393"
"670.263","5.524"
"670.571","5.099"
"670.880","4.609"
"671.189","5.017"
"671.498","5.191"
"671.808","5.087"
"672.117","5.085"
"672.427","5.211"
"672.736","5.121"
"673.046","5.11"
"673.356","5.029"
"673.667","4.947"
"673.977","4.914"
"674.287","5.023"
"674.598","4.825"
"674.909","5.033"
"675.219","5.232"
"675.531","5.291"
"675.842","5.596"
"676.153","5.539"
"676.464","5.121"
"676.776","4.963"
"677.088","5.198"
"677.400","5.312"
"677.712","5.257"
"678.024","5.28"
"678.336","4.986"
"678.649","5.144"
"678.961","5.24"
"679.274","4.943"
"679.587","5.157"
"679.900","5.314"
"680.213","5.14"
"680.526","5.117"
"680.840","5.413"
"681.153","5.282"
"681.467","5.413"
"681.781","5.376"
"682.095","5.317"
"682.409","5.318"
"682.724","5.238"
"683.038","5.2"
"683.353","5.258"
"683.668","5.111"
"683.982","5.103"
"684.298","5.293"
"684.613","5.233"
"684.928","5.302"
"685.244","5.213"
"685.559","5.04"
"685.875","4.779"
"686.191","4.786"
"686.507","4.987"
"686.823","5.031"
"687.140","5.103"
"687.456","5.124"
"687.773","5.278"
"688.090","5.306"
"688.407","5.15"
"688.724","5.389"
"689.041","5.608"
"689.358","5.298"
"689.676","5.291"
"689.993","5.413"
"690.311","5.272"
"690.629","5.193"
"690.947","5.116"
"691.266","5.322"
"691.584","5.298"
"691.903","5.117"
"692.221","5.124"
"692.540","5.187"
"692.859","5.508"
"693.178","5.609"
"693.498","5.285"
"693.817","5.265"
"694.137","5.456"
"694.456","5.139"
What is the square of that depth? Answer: 0.0014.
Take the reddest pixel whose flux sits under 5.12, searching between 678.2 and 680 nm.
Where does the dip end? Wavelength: 679.274 nm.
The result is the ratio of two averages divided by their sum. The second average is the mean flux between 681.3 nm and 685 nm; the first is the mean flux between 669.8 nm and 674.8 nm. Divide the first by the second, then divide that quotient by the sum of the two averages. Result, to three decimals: 0.093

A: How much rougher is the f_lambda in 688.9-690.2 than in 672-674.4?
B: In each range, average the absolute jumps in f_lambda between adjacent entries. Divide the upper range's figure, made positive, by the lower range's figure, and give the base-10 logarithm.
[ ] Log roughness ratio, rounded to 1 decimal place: 0.3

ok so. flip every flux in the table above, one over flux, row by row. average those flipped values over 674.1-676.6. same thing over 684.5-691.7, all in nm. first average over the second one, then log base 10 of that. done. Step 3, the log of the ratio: 0.000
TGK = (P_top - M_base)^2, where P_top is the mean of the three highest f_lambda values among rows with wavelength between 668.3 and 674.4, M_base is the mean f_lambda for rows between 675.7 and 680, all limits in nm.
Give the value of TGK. 0.06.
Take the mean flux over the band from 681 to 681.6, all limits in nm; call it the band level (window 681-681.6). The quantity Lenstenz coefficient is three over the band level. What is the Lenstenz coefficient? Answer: 0.56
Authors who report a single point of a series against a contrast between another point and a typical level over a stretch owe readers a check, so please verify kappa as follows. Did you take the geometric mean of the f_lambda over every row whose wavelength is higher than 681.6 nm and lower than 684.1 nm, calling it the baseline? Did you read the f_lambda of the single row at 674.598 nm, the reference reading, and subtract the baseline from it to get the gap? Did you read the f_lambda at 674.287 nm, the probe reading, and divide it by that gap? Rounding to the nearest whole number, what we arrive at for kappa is -12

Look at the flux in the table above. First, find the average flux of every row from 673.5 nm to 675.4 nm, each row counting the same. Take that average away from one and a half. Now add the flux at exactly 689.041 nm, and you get 2.1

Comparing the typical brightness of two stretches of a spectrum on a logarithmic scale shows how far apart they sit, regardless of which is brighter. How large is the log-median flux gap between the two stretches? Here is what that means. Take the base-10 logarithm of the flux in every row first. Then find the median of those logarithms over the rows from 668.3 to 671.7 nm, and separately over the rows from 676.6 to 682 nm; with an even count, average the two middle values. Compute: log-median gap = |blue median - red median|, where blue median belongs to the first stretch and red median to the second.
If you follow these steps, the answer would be 0.0037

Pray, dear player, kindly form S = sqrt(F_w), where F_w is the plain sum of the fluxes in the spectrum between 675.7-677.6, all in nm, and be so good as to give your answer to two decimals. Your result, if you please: 5.63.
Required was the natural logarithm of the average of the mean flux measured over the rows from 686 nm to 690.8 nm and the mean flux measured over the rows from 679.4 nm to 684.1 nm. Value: 1.65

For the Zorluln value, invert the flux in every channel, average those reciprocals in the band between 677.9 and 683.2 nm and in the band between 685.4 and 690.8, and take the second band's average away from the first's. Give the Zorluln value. -0.002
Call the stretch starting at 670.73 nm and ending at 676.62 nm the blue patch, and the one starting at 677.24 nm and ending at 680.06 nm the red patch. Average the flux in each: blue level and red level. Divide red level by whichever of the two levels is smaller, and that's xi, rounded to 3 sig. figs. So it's 1.02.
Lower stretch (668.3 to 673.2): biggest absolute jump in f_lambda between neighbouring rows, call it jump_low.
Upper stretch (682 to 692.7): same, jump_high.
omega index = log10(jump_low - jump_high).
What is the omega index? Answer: -0.74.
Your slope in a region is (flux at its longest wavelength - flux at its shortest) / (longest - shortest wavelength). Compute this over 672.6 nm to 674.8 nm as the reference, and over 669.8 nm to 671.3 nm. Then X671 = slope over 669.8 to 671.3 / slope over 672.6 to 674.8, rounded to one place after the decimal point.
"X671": 1.9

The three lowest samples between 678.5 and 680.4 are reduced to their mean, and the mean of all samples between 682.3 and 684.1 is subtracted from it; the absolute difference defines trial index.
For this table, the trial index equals 0.13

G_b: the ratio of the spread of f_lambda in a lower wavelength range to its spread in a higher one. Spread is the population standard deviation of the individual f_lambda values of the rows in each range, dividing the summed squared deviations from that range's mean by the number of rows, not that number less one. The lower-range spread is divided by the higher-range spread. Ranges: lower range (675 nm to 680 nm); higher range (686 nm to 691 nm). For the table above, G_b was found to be 0.94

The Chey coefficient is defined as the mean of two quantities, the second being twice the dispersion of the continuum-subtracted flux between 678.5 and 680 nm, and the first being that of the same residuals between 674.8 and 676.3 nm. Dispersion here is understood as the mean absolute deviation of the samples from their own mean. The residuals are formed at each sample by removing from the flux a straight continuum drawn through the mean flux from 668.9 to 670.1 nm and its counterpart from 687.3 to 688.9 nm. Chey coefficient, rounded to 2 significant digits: 0.19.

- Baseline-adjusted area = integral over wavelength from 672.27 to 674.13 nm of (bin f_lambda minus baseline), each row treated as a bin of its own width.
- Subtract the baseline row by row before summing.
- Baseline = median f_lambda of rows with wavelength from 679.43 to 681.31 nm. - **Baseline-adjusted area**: -0.31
